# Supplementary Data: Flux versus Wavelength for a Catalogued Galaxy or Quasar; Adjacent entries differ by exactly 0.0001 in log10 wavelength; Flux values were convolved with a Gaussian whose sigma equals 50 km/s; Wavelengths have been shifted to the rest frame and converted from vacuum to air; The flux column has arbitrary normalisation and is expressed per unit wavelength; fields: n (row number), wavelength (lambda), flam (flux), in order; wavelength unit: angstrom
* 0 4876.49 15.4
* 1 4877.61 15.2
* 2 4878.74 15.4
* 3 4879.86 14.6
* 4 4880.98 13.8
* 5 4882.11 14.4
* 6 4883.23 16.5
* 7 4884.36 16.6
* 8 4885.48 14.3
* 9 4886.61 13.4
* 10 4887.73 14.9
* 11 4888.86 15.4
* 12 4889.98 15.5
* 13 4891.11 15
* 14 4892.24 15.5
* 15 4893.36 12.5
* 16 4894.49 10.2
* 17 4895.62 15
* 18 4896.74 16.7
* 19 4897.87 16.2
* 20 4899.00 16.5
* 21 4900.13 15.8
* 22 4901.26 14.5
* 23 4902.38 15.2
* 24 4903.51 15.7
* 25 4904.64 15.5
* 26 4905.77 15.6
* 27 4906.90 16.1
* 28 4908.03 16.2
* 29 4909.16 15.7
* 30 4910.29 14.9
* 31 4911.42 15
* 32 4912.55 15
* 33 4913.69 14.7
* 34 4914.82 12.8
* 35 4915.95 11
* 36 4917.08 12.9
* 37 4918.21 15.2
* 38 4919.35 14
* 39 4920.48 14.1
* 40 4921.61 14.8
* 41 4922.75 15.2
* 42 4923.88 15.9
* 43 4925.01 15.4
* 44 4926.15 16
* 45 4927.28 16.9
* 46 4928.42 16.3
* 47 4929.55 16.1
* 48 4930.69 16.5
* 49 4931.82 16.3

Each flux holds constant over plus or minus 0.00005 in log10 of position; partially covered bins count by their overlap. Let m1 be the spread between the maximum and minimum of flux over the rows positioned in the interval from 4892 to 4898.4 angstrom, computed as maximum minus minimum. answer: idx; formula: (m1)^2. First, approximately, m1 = 6.5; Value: 42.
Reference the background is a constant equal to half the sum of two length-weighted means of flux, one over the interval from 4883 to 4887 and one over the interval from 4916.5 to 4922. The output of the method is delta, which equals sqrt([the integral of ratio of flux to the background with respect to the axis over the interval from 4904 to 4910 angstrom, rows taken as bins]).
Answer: 2.54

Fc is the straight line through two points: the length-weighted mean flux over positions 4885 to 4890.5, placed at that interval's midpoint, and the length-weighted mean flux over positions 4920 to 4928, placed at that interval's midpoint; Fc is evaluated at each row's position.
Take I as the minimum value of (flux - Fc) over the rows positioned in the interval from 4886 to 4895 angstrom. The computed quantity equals -5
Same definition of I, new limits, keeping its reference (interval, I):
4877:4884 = -1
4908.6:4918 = -4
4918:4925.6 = -1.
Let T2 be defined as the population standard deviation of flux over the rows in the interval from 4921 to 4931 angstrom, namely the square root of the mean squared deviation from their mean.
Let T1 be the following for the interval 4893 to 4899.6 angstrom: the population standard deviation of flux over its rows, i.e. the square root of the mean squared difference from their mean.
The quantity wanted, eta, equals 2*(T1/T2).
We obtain 8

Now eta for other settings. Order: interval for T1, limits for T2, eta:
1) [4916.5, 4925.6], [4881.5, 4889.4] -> 2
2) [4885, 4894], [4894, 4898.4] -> 1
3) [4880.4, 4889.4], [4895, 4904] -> 3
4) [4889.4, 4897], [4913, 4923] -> 3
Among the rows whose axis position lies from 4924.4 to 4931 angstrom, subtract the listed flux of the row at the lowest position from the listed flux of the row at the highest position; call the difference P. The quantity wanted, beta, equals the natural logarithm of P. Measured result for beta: 0.10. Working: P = 1.10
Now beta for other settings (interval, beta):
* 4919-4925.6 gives 0.34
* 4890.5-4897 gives 0.53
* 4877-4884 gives 0.26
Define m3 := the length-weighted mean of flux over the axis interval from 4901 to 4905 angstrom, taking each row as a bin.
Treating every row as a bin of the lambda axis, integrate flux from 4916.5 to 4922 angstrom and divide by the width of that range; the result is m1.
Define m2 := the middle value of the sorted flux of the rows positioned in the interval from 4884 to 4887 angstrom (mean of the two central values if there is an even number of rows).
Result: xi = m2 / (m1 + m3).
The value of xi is 0.485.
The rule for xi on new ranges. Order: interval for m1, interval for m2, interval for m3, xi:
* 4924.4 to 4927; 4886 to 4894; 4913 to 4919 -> 0.514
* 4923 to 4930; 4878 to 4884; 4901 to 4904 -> 0.467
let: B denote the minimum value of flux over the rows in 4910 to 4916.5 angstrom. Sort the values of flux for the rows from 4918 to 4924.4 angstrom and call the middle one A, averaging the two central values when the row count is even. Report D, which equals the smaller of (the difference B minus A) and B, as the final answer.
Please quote -4.00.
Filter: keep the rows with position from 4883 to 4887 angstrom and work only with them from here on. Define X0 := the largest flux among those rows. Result 16.6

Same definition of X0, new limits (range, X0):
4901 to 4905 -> 15.7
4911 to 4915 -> 15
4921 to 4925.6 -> 15.9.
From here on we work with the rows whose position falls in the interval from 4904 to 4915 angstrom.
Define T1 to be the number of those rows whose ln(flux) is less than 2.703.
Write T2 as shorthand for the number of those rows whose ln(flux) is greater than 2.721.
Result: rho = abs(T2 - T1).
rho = 2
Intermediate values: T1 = 3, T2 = 5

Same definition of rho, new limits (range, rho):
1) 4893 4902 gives 1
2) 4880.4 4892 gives 1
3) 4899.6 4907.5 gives 5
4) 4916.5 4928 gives 2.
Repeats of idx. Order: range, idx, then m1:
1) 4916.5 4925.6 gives 9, 3.0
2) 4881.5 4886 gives 5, 2.3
